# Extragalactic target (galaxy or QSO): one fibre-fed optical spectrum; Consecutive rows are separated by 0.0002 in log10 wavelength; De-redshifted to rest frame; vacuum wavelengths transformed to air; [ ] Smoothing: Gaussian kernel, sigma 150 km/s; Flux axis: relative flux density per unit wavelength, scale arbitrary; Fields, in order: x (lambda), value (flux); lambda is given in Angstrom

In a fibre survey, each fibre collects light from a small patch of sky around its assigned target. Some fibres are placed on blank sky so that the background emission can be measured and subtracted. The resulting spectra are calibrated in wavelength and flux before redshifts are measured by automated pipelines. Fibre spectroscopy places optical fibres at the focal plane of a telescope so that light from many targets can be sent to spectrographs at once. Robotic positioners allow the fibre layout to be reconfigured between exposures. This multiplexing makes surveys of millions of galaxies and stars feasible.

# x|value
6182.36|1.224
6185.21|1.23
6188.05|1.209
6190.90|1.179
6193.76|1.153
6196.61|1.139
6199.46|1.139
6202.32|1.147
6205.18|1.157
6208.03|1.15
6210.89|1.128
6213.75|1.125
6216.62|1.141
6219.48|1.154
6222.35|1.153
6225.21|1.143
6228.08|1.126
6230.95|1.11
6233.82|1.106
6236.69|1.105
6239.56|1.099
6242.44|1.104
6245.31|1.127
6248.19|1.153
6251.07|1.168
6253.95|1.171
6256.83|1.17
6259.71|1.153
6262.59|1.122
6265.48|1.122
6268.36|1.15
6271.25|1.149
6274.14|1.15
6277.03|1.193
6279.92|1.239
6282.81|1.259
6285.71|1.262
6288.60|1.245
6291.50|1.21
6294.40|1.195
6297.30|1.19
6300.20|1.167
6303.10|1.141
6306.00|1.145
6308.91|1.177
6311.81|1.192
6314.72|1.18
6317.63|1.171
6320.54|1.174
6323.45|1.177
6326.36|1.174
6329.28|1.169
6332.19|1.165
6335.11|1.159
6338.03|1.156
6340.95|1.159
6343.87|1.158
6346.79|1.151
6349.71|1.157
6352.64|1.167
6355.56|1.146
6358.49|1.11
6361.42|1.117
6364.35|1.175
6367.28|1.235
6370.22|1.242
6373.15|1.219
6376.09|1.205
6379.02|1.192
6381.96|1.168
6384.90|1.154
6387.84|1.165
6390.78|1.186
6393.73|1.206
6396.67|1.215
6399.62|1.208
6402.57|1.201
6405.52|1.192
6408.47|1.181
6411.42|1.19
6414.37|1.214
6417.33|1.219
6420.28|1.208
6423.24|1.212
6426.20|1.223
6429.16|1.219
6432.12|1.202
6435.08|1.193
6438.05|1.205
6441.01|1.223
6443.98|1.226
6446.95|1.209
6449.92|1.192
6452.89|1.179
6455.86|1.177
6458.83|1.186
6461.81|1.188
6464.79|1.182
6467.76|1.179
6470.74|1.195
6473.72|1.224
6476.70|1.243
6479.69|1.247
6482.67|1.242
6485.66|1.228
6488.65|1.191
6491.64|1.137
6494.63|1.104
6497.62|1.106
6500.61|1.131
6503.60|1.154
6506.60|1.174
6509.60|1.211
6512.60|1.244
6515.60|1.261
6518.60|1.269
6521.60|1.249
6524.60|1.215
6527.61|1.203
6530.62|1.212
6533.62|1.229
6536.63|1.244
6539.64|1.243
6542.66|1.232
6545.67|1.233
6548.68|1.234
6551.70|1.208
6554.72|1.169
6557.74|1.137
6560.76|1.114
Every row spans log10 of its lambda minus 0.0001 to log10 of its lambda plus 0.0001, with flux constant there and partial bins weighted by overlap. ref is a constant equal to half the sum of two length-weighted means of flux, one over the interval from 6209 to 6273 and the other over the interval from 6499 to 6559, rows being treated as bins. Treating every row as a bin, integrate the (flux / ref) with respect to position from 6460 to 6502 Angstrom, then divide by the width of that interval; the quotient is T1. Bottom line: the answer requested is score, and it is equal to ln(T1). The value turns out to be 0.010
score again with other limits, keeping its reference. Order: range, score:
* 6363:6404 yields 0.020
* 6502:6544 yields 0.042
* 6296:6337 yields -0.004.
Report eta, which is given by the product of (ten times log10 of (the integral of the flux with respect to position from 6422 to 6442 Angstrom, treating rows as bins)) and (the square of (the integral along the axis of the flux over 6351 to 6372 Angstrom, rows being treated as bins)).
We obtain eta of 8366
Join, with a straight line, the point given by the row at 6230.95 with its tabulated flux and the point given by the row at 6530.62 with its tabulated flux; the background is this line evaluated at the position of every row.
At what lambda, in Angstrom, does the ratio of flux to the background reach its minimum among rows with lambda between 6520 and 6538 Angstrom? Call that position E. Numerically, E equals 6527.61 Angstrom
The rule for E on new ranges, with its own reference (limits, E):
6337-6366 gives 6358.49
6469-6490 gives 6488.65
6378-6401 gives 6384.90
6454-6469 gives 6467.76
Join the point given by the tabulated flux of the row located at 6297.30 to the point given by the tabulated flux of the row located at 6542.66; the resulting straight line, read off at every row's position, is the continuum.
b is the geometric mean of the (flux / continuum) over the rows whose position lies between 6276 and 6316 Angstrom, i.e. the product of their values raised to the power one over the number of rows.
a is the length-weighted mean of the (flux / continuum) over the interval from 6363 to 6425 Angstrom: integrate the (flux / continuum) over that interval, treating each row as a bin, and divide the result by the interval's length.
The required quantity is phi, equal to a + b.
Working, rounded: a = 0.994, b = 1.008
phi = 2.00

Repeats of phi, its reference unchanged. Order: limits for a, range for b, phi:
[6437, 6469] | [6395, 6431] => 1.98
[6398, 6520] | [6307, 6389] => 1.96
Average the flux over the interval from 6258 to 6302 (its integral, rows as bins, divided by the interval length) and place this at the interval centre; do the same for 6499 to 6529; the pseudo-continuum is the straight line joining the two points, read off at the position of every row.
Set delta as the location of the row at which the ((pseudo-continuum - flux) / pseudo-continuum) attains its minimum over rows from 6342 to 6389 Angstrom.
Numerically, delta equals 6370.22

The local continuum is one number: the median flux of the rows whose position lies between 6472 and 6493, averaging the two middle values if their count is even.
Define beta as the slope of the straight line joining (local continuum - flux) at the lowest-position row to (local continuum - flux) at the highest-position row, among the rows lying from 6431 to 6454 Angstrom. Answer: 0.0011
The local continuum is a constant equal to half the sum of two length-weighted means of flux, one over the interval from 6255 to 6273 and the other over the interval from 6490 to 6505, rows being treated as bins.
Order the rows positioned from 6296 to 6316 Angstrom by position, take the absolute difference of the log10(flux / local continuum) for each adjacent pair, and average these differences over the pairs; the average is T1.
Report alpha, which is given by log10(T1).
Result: -2.16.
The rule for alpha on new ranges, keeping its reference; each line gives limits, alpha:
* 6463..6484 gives -2.34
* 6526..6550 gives -2.56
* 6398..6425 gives -2.44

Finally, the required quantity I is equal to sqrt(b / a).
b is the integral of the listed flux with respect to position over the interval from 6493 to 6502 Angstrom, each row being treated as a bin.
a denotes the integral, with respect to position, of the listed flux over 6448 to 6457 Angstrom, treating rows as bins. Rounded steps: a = 10.7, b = 10.0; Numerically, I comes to 0.97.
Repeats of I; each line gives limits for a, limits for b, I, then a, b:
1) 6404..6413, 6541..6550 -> 1.02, 10.7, 11.1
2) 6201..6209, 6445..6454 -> 1.08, 9.2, 10.8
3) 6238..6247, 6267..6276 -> 1.02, 10.0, 10.4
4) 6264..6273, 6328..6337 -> 1.01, 10.3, 10.5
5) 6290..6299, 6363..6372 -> 1.01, 10.8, 11.0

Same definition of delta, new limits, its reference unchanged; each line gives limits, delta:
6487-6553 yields 6518.60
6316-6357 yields 6323.45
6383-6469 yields 6443.98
